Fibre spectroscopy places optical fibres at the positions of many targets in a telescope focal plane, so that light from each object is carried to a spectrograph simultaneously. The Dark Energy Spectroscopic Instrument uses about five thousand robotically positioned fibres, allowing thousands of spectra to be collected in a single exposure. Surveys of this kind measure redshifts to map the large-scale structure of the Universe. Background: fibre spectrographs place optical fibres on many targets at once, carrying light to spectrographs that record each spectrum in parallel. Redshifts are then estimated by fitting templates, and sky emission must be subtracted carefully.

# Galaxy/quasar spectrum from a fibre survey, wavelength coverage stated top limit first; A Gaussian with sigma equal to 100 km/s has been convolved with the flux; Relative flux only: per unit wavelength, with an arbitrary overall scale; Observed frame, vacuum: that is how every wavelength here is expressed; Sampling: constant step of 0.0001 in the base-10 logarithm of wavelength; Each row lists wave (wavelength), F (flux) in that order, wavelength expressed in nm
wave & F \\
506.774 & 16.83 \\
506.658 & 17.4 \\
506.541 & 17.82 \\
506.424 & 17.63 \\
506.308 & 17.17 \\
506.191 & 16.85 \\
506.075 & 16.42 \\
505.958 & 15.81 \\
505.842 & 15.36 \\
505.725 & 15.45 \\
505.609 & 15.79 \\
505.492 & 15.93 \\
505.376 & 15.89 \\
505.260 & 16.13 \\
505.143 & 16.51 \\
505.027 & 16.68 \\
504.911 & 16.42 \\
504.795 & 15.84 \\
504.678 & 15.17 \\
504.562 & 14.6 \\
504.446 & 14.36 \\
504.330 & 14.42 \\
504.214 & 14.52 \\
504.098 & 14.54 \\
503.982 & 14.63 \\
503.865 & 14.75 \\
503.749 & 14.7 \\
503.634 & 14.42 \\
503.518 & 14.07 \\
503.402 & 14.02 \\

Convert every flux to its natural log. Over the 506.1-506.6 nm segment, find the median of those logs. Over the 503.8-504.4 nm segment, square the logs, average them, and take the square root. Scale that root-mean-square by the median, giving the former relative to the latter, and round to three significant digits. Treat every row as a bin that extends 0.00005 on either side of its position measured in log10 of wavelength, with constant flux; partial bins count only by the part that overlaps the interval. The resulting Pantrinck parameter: 0.938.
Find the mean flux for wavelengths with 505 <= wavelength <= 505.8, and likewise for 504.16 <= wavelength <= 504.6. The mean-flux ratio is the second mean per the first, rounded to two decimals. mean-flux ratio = 0.90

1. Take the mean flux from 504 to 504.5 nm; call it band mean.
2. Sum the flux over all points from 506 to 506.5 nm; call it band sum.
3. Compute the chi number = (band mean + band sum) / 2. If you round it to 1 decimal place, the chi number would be 41.3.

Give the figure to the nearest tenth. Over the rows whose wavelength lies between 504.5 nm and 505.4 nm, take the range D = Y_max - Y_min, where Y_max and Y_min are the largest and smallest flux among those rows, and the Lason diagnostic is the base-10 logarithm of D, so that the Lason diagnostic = 0.3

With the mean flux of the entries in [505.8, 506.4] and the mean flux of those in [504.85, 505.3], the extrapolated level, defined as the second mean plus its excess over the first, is 16.5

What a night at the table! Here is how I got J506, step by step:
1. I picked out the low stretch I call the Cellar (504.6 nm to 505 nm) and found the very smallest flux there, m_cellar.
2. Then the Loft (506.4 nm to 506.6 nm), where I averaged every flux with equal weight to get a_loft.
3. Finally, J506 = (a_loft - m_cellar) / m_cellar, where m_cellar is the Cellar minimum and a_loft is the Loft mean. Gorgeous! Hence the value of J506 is 0.17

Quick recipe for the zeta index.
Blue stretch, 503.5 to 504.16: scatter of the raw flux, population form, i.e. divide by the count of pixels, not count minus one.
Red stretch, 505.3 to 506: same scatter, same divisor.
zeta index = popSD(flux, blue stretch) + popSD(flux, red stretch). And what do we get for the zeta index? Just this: 0.45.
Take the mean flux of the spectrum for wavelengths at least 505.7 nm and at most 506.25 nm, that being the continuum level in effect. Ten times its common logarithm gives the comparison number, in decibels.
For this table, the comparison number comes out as 12.04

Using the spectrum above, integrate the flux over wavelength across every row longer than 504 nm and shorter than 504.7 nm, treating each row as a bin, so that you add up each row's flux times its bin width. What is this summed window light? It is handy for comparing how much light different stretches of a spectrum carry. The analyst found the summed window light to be 10.2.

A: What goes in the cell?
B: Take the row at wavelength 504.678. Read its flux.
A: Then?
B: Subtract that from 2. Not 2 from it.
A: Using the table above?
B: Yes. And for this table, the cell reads -13.2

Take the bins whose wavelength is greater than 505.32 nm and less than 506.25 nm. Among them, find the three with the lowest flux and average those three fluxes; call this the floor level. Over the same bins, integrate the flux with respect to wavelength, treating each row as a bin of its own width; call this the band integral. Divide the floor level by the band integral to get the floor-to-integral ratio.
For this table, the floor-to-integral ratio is 1.0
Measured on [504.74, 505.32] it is 1.7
